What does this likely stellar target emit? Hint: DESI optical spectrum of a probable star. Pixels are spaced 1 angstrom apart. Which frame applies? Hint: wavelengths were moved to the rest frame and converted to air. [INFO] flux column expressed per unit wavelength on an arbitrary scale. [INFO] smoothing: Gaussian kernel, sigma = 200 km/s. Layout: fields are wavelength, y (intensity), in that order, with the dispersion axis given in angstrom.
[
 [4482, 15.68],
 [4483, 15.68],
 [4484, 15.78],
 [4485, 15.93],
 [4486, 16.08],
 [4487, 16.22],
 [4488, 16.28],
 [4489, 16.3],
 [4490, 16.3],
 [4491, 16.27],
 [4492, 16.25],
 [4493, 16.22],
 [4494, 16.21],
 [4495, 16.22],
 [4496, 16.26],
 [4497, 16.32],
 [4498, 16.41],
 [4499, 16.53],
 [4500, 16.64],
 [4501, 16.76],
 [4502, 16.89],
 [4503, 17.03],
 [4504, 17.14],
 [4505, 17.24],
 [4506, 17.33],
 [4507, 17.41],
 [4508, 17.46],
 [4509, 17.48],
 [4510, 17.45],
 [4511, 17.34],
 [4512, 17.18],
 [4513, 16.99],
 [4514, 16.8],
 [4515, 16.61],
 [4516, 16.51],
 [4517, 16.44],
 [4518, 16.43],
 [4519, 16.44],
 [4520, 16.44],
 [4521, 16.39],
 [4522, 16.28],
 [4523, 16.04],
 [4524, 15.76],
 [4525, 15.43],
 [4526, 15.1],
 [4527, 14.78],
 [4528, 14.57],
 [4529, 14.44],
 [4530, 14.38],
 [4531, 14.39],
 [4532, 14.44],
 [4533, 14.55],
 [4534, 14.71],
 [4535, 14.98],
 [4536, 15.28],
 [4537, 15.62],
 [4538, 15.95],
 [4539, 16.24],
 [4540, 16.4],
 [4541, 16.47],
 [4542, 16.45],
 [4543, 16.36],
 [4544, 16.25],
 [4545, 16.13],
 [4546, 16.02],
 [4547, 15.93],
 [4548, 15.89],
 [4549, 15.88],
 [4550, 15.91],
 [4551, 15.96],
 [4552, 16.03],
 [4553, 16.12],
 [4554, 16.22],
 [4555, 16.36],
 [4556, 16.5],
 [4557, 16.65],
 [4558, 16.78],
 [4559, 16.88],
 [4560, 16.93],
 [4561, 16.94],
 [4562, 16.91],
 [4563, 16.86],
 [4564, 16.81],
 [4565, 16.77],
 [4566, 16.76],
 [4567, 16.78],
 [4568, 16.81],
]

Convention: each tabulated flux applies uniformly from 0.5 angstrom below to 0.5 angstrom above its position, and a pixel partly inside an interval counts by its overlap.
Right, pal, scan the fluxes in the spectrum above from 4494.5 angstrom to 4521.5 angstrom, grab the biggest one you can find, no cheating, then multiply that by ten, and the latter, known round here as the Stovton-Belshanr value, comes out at 175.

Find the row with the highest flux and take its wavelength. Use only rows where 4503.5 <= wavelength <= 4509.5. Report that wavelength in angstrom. 4509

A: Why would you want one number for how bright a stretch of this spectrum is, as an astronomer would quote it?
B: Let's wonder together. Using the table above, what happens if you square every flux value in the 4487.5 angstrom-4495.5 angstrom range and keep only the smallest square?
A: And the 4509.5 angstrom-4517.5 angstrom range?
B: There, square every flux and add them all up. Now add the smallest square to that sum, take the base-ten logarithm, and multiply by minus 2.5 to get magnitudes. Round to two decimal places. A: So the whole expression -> -8.52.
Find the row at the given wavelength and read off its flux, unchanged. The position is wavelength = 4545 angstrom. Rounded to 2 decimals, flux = 16.13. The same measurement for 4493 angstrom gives 16.22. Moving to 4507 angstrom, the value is 17.41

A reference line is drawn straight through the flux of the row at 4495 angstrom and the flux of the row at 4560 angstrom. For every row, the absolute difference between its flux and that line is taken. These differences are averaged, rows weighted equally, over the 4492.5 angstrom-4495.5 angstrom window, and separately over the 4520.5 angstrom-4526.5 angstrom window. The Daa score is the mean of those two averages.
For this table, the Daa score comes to 0.4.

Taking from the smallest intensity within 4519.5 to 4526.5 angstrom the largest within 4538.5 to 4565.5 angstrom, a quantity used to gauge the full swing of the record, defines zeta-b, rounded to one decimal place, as -1.8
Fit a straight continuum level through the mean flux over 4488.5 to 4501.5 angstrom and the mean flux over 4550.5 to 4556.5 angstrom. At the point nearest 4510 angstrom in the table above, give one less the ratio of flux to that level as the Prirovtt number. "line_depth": -0.069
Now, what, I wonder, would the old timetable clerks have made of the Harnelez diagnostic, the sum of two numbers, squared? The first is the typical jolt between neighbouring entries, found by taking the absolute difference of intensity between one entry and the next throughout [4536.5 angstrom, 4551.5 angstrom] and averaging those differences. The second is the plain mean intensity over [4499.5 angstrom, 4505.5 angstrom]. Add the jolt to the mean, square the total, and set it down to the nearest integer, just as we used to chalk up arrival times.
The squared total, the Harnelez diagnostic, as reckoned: 291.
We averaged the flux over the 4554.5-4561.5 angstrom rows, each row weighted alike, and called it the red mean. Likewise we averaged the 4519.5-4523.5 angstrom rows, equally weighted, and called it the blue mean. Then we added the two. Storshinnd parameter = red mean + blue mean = 33.0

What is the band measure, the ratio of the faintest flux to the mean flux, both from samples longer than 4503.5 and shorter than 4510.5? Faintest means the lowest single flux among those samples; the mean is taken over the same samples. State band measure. 0.987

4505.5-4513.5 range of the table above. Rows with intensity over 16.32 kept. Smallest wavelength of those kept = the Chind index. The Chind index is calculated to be 4506 angstrom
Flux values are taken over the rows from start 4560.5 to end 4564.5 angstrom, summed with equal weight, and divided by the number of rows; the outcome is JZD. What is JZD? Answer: 16.88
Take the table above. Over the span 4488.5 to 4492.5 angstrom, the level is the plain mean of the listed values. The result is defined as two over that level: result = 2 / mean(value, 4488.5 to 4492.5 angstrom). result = 0.123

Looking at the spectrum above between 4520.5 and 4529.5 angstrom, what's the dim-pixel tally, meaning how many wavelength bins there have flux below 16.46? 9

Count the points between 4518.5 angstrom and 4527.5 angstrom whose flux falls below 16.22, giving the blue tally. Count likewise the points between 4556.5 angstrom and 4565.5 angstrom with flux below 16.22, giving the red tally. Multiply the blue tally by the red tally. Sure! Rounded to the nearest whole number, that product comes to 0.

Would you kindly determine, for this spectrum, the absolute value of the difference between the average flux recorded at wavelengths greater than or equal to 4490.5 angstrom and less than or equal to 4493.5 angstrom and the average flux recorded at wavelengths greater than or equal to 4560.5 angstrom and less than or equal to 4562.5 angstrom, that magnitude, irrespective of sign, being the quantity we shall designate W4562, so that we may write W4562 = 0.68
